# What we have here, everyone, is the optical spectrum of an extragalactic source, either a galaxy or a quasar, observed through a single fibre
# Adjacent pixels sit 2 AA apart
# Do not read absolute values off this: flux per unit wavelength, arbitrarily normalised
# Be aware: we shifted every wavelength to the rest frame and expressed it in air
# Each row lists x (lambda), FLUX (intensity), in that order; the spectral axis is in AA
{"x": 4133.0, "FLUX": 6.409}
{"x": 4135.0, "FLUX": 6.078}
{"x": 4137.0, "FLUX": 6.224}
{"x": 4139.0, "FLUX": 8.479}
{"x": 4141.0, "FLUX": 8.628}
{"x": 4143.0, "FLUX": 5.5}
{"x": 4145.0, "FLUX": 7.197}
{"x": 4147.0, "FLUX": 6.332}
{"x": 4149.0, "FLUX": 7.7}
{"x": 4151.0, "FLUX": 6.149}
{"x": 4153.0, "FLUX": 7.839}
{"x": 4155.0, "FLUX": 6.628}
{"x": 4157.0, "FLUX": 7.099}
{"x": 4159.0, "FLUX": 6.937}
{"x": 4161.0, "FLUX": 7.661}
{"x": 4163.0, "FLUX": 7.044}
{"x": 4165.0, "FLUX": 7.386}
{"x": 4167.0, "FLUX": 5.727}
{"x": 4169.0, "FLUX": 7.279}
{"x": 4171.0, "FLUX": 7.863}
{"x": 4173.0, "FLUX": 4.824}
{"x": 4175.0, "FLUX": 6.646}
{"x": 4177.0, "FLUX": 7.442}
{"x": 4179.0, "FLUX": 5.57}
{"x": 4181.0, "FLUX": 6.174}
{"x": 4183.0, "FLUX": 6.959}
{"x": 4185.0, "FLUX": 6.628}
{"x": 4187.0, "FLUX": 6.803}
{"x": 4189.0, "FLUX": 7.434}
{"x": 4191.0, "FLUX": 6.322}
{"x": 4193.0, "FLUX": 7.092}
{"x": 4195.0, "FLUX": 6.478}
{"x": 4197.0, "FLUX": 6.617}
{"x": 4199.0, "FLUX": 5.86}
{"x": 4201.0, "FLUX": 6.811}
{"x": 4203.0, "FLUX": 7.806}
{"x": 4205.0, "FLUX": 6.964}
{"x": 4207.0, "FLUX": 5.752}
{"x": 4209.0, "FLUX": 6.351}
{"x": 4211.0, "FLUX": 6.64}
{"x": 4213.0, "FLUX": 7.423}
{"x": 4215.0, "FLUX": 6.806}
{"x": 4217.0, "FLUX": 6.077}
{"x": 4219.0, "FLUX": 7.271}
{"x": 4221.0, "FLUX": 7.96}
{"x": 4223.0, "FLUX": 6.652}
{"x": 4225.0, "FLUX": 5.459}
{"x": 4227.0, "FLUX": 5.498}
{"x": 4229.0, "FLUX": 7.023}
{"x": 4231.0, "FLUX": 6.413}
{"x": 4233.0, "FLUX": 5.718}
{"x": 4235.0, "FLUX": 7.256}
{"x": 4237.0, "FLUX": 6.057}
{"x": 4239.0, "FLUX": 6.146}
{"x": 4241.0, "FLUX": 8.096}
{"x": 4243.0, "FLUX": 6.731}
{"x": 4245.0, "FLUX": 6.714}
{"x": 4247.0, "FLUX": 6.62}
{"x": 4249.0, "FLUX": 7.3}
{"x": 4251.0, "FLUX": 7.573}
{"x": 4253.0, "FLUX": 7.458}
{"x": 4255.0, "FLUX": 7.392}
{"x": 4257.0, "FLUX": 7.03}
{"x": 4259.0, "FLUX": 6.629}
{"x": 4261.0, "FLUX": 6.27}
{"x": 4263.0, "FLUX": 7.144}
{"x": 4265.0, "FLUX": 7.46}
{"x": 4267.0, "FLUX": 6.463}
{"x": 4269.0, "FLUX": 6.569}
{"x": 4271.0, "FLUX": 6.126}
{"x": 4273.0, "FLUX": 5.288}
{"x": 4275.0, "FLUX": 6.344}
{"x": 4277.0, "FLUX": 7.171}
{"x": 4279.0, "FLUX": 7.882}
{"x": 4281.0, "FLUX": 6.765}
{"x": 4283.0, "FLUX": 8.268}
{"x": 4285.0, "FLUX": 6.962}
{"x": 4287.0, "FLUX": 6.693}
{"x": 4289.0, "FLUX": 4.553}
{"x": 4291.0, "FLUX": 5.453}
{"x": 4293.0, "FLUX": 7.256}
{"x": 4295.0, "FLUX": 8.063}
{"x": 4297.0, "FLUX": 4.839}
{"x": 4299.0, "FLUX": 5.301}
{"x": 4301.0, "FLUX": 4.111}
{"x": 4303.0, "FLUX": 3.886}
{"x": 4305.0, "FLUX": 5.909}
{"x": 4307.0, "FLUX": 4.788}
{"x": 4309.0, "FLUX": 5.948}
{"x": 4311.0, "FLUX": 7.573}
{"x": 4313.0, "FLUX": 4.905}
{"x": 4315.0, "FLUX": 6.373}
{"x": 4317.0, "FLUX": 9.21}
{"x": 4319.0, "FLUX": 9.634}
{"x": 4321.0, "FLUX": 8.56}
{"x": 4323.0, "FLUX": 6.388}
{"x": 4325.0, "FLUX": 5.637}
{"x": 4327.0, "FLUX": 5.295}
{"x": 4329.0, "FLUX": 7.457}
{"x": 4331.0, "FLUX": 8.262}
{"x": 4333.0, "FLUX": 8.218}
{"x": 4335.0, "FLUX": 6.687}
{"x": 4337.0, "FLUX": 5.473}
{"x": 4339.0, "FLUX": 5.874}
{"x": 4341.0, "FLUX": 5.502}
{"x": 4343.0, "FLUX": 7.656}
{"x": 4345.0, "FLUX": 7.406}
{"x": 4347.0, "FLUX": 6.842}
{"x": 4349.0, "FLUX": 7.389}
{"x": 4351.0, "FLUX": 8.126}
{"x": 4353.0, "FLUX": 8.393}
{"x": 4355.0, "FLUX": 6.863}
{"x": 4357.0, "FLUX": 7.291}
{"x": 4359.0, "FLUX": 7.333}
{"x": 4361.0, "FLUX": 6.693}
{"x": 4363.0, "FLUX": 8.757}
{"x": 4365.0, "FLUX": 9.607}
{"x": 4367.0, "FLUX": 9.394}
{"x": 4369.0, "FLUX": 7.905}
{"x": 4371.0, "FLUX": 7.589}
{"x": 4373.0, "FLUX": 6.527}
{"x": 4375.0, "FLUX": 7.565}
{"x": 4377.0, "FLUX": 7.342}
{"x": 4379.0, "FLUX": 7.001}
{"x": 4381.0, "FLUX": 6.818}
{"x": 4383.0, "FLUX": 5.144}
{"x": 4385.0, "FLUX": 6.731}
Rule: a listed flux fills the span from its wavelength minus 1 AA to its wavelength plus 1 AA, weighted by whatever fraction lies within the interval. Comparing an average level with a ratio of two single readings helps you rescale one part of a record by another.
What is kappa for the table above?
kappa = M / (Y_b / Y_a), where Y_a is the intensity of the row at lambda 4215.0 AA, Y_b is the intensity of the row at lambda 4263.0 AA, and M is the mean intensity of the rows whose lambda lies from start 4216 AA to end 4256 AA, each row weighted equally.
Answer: 6.5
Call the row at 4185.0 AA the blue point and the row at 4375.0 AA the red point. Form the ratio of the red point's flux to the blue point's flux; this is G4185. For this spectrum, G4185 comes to 1.14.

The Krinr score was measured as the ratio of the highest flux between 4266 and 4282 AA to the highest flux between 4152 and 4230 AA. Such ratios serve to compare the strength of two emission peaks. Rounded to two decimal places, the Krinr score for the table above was 0.99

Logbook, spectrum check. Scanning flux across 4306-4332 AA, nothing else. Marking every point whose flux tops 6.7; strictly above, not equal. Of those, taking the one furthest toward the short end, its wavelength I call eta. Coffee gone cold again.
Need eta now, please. 4311.0 AA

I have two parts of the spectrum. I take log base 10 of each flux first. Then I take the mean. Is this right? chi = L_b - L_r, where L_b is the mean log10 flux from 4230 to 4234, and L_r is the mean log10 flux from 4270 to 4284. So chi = -0.05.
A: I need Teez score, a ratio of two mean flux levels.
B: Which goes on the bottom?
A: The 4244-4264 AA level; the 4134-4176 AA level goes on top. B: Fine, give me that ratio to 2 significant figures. 0.99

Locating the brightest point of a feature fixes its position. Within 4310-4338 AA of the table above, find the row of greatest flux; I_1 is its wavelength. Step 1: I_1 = 4319.0 AA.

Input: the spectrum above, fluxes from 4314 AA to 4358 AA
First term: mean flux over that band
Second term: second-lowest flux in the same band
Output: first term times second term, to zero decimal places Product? 39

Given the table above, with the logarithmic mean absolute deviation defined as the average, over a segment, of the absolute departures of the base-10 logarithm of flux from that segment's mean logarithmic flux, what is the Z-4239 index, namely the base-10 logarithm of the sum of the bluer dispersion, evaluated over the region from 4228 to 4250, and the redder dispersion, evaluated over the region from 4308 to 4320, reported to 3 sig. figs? -0.903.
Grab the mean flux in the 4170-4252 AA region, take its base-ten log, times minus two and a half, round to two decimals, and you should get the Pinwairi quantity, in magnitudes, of -2.06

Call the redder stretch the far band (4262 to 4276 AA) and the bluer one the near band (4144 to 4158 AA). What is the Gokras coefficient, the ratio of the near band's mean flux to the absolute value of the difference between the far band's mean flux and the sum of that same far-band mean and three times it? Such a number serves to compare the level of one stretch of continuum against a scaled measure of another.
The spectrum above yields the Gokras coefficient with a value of 0.359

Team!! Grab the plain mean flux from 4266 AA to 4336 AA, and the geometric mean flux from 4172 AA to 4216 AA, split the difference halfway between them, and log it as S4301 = 6.6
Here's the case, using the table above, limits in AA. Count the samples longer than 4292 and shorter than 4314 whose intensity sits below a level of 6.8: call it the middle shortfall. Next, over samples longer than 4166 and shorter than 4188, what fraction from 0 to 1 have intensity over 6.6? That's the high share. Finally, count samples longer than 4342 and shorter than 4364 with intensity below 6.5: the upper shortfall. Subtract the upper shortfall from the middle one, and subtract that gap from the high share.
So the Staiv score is -7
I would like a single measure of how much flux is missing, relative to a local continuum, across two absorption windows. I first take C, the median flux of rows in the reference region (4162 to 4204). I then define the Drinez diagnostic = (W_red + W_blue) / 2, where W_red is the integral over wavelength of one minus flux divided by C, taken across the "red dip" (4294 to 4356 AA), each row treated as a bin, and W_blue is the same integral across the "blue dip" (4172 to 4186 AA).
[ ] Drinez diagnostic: 1.1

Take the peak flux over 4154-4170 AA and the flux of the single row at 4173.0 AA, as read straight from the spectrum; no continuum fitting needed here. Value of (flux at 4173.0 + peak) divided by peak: 1.63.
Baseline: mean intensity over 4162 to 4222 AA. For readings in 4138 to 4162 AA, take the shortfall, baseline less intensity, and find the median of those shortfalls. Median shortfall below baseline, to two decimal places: -0.41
